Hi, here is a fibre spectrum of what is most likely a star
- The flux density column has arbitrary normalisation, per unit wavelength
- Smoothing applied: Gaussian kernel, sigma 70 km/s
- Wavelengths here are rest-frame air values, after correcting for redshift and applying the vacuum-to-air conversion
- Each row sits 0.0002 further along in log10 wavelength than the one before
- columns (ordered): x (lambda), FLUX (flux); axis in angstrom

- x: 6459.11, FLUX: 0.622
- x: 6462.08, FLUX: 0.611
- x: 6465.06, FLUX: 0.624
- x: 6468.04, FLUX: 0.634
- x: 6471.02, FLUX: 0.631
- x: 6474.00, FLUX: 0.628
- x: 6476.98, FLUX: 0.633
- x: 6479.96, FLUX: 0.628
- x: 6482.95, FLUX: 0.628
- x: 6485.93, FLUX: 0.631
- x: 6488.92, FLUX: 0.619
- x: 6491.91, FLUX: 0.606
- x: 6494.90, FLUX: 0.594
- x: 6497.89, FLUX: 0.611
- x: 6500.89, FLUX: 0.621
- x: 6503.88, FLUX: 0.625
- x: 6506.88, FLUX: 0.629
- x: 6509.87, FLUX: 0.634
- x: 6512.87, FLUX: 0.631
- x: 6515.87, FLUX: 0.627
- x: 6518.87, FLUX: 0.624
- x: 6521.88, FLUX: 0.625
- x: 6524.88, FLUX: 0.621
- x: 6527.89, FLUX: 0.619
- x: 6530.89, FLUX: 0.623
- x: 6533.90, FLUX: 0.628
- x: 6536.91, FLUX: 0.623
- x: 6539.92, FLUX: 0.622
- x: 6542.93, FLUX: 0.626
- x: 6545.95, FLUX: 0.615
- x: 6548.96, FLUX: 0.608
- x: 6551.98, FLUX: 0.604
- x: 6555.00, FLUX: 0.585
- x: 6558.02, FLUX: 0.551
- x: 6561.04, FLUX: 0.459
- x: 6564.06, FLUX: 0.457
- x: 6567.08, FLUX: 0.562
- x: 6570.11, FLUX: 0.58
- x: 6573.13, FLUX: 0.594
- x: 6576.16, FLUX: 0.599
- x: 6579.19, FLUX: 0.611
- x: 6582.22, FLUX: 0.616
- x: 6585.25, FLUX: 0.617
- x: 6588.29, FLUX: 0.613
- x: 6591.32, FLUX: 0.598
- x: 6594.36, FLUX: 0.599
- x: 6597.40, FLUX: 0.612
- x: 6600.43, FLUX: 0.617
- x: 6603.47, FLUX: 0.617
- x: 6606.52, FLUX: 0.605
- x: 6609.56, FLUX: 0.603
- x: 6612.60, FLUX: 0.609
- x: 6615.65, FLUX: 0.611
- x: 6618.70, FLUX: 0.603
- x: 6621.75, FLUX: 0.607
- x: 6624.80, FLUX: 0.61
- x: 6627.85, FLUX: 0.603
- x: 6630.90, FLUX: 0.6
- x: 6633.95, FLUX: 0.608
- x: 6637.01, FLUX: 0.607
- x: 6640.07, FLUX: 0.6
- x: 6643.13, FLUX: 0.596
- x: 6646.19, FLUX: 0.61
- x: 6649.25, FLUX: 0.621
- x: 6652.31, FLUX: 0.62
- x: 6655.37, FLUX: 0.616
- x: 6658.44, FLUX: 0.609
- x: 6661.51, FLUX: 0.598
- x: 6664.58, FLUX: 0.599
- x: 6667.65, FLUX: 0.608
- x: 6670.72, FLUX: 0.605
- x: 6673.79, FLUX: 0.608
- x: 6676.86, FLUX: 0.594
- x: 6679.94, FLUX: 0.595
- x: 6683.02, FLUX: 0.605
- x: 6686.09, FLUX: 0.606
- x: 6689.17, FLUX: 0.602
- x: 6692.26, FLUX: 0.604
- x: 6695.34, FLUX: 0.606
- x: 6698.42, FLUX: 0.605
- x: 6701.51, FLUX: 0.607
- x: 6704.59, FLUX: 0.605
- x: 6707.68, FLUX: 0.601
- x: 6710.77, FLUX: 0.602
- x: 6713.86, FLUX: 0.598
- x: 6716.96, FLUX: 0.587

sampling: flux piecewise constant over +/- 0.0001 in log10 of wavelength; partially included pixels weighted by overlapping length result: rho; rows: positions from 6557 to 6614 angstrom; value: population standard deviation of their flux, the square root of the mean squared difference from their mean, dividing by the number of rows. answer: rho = 0.0471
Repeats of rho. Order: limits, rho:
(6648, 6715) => 0.0068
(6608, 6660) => 0.0066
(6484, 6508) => 0.0118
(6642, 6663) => 0.0092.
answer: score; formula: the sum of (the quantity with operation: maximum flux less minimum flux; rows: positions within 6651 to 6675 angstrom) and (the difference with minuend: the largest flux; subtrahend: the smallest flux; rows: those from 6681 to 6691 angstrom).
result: 0.026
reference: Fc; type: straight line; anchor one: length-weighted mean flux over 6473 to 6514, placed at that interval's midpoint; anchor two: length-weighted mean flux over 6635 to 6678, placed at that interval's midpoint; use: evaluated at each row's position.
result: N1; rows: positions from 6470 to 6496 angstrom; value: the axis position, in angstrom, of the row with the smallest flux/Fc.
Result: 6494.90 angstrom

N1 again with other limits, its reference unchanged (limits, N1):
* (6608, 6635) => 6630.90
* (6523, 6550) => 6548.96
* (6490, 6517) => 6494.90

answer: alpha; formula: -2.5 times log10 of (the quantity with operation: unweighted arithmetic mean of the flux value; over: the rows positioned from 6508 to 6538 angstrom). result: 0.509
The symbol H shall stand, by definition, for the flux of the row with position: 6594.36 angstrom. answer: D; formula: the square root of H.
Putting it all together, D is 0.774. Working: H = 0.599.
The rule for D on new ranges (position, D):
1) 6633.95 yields 0.780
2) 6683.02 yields 0.778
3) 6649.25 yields 0.788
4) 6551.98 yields 0.777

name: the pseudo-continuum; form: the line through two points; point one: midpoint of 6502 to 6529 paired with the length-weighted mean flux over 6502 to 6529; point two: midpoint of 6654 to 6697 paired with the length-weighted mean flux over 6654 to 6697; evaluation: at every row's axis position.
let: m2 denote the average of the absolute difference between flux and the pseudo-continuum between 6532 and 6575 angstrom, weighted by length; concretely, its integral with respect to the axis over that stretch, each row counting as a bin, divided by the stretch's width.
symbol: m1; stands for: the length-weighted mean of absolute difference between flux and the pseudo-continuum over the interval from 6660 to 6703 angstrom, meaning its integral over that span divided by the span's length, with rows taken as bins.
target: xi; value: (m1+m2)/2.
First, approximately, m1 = 0.0046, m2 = 0.042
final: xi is 0.023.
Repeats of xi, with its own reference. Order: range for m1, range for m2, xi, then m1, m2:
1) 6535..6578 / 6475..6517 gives 0.026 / 0.0428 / 0.009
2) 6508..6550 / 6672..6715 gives 0.004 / 0.0037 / 0.004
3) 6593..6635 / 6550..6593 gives 0.025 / 0.0058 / 0.043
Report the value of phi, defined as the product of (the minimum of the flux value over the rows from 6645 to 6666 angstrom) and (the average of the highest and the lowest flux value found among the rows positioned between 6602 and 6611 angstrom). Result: 0.365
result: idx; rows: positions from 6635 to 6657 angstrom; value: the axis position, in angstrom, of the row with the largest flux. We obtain 6649.25 angstrom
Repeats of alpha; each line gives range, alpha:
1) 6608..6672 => 0.542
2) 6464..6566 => 0.538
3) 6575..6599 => 0.540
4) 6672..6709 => 0.549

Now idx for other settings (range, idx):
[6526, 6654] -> 6533.90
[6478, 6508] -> 6485.93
